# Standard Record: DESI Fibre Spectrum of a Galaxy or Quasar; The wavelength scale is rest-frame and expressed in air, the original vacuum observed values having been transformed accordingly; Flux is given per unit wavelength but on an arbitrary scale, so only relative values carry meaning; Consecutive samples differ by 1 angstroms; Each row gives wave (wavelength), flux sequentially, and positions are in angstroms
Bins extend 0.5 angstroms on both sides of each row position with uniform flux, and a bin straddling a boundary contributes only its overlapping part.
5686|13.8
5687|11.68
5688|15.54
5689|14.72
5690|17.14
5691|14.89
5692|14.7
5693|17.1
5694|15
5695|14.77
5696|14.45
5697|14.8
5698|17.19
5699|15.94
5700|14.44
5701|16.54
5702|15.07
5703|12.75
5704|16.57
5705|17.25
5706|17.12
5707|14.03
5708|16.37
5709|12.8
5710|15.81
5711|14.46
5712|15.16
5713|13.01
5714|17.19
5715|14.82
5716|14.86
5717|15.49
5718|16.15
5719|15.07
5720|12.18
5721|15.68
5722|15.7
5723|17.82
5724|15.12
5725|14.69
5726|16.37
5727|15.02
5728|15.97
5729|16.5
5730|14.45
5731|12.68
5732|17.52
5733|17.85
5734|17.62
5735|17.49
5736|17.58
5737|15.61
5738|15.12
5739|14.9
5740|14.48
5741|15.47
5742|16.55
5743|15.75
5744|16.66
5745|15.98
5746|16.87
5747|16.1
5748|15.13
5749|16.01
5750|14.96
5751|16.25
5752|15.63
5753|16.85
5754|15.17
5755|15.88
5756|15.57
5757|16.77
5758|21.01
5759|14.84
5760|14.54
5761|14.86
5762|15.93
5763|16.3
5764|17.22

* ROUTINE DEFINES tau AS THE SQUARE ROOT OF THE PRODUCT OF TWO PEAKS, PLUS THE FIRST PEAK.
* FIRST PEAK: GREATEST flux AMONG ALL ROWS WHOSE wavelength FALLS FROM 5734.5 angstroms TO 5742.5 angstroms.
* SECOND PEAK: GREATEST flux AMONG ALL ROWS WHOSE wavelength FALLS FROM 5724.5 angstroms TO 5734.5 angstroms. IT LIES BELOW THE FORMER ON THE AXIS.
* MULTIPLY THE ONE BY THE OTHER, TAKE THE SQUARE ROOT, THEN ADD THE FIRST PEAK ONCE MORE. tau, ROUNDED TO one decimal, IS 35.3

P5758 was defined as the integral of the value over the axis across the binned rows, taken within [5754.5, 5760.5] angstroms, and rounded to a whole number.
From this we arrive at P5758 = 99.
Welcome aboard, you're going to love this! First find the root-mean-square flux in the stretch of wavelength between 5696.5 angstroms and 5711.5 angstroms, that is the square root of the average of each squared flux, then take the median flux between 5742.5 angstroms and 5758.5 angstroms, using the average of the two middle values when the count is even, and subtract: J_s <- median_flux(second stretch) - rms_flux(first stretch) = 0.52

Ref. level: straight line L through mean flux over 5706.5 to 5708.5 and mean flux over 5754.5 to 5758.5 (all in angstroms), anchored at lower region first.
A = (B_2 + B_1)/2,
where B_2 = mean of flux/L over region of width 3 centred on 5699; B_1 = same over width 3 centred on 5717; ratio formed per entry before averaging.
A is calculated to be 1.03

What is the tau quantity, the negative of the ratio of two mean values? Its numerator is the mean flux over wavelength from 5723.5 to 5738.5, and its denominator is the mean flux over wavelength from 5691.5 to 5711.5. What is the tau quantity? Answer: -1.04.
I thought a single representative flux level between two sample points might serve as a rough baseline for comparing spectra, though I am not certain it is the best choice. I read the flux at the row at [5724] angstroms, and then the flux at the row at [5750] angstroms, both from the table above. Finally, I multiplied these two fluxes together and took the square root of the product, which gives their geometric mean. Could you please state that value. 15.0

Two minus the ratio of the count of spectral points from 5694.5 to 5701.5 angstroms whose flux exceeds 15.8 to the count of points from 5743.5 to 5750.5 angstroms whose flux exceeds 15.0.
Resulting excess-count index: 1.50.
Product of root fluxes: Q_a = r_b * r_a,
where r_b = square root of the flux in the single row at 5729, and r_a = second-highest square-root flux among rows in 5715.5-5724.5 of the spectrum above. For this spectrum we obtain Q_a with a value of 16.32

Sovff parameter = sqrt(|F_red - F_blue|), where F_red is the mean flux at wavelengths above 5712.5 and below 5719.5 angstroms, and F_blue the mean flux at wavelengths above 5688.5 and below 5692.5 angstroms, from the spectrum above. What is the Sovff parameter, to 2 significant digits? 0.37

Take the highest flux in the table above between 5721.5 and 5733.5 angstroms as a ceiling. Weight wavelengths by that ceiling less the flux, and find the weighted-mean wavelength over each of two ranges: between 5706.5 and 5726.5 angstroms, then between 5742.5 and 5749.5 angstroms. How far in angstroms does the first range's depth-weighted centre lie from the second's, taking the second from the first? -30.4 angstroms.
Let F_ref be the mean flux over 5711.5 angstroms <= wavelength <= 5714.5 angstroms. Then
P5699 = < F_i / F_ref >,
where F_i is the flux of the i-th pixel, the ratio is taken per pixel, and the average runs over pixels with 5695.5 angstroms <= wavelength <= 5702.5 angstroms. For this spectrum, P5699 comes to 1.024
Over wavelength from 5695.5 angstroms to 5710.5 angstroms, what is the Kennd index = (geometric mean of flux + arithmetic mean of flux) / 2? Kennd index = 15.4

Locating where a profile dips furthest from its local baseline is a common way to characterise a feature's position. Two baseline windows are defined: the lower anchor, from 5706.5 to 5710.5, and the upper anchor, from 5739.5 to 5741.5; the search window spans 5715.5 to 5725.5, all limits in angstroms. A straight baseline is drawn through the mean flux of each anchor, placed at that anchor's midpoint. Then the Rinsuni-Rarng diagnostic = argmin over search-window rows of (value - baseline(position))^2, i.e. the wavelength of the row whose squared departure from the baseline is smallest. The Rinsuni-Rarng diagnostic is 5716 angstroms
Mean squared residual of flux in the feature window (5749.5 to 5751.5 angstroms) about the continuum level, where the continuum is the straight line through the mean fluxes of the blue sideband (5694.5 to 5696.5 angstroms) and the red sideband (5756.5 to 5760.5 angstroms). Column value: 1.2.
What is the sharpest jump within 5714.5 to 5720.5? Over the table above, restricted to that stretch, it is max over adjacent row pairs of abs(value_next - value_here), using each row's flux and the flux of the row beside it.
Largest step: 2.9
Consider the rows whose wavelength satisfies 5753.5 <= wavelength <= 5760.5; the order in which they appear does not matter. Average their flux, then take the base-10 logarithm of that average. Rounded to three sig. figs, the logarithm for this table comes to 1.21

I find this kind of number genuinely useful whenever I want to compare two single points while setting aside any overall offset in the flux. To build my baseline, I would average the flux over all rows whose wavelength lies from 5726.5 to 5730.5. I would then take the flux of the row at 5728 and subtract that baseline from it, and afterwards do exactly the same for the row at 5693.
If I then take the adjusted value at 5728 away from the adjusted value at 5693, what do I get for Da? 1.1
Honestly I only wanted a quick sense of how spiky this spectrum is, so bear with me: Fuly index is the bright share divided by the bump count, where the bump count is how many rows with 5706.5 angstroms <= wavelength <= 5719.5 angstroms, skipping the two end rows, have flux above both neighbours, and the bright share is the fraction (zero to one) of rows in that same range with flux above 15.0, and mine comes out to 0.11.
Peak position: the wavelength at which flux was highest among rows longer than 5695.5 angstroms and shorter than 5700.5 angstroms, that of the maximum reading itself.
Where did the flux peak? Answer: 5698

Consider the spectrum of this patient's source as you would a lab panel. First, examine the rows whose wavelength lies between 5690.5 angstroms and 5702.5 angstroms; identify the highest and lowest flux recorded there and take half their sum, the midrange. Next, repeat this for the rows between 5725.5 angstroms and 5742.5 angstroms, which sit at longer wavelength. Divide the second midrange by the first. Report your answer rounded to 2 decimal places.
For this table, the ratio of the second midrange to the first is 0.97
